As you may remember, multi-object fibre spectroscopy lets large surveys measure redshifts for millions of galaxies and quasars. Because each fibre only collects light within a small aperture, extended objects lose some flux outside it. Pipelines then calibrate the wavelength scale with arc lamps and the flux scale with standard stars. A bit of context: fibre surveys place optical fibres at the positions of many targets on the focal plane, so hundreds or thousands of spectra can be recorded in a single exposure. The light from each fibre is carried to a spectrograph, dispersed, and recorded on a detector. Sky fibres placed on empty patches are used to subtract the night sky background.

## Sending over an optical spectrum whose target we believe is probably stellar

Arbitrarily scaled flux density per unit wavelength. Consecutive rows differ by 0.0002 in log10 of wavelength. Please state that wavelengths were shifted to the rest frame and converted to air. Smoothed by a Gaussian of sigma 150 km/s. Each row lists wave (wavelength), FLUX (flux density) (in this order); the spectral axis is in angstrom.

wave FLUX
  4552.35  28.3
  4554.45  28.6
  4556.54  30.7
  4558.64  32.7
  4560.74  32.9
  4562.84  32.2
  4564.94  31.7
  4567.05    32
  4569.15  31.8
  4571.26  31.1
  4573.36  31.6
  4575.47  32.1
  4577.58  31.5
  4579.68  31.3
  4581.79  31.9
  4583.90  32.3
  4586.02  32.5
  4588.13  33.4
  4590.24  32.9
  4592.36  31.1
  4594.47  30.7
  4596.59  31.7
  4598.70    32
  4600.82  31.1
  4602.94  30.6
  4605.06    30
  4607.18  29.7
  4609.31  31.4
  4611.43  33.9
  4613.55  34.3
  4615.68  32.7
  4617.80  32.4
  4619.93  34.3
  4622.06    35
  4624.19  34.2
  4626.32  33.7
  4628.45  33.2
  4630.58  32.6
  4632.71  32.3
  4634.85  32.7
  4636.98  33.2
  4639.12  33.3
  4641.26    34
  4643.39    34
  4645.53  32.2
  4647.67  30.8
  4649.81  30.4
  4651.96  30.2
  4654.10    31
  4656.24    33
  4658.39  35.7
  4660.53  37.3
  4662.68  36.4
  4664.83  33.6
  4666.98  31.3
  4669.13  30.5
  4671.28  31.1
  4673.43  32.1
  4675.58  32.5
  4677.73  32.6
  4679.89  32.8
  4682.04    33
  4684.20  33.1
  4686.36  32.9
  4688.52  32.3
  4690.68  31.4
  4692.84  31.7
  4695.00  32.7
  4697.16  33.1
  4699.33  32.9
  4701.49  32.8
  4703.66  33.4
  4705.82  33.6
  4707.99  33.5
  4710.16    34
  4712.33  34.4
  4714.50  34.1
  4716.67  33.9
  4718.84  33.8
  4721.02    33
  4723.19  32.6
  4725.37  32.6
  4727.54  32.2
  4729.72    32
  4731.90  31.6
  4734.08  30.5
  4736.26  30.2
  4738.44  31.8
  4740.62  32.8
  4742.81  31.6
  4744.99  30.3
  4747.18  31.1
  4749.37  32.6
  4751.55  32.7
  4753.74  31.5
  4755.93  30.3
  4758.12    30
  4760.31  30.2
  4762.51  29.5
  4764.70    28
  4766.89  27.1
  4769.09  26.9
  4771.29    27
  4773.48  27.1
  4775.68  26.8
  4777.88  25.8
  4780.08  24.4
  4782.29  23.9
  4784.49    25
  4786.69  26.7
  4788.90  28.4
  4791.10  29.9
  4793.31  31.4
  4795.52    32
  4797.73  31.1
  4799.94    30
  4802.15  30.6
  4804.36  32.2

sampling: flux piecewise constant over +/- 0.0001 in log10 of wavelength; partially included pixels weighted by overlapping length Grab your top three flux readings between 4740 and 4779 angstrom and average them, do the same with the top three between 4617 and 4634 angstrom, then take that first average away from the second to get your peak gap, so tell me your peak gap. 1.8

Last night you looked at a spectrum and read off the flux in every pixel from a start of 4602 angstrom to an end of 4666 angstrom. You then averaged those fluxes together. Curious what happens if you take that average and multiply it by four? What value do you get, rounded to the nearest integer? 132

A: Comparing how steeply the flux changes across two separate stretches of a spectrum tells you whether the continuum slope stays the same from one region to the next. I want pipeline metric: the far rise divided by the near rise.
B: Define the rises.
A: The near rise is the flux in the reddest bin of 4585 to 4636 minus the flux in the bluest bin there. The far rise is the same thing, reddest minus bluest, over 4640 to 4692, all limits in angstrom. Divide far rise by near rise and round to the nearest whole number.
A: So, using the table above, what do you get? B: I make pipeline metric -13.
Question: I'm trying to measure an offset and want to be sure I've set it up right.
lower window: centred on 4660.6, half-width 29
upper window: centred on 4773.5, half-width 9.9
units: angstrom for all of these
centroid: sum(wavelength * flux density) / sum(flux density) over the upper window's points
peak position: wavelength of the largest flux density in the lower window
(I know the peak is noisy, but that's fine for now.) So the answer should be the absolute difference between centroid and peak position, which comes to 112.7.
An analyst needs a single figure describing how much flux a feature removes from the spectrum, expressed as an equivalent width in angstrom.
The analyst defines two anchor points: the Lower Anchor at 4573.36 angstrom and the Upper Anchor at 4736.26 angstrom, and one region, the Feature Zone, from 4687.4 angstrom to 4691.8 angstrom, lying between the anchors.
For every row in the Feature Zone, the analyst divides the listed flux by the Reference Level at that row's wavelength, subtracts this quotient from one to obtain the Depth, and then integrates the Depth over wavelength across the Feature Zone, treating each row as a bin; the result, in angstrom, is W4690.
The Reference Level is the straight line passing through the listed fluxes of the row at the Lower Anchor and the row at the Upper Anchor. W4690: -0.18 angstrom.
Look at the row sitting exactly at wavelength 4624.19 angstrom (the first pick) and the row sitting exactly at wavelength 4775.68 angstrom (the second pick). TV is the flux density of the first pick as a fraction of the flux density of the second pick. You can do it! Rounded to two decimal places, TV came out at 1.28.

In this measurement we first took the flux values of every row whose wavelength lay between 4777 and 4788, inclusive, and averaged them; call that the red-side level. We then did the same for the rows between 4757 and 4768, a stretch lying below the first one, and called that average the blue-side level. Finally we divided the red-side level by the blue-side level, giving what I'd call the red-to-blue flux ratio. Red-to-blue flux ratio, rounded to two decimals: 0.87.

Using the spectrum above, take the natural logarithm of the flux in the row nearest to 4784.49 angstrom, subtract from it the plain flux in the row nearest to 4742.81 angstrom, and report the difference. -28.4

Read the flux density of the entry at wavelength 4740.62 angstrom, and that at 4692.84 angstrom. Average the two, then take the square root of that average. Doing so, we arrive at 5.68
